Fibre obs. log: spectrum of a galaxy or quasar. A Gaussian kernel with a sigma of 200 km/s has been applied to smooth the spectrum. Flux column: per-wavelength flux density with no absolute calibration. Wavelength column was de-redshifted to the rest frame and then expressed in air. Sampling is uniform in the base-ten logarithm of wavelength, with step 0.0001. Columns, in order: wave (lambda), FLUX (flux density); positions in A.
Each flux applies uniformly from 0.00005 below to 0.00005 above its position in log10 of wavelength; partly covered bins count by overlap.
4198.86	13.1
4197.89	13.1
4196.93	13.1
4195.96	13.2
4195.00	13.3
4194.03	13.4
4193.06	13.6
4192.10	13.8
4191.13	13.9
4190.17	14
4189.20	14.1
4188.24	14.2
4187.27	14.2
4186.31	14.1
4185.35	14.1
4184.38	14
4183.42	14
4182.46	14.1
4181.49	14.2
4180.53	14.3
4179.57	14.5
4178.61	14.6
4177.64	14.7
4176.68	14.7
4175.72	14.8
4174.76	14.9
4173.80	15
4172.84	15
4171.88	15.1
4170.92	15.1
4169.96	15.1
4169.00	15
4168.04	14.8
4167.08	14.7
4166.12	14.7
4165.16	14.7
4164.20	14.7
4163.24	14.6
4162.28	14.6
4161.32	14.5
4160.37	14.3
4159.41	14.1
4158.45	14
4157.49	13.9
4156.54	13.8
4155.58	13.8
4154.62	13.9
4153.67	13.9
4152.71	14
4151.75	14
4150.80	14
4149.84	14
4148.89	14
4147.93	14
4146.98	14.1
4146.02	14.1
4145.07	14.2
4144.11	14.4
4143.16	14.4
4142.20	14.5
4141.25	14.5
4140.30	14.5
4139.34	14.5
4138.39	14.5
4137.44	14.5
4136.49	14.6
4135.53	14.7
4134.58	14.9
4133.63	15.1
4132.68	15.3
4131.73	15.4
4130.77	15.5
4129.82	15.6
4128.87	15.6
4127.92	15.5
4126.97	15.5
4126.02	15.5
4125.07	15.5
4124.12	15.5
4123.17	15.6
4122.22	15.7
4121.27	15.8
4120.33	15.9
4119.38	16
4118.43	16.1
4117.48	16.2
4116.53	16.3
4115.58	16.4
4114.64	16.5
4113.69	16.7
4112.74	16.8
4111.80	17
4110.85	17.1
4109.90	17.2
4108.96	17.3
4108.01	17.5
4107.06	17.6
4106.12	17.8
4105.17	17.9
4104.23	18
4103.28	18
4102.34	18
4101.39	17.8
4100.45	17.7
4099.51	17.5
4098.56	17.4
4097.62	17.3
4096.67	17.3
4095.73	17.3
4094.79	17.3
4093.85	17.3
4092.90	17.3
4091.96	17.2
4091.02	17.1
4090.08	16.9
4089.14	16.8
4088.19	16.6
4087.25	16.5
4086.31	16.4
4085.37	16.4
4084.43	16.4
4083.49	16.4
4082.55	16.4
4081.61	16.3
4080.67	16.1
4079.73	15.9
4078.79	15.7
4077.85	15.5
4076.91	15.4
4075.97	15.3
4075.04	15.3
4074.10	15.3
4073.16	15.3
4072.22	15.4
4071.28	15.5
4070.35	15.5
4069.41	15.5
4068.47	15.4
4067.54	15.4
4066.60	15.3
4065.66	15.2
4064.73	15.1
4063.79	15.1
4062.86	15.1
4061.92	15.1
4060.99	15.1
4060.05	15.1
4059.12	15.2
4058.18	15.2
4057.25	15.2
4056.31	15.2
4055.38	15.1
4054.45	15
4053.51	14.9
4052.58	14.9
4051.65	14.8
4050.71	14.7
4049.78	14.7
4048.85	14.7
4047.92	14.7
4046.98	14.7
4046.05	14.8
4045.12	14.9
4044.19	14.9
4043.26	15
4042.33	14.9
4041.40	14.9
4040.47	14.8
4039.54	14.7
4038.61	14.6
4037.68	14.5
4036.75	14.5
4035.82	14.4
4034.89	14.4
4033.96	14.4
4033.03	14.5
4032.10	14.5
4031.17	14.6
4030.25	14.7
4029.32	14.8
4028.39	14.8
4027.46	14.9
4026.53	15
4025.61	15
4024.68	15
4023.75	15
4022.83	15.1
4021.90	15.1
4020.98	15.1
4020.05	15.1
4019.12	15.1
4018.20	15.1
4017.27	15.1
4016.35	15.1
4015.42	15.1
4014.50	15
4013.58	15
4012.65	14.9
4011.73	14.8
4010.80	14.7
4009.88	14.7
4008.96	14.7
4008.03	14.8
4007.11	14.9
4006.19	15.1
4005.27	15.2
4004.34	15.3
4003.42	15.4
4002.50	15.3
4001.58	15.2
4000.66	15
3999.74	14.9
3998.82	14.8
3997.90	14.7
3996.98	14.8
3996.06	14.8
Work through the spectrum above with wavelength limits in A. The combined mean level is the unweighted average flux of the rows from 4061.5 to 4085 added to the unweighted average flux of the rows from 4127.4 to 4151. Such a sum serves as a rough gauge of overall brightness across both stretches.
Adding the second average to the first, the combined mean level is 30.2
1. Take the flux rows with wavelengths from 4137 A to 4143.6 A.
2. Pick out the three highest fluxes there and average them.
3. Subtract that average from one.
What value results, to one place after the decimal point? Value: -13.5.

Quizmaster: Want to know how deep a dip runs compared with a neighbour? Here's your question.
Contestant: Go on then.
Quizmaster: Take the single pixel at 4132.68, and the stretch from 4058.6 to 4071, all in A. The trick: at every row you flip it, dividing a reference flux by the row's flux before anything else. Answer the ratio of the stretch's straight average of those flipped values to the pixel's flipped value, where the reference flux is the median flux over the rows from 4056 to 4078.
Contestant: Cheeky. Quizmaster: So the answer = 1.00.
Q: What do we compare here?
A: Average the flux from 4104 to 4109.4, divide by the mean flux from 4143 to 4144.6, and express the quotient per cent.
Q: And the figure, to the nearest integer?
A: 123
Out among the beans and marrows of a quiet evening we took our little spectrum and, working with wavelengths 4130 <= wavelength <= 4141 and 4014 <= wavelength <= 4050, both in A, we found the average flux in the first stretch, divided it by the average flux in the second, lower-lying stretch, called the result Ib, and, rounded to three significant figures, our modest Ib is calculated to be 1.00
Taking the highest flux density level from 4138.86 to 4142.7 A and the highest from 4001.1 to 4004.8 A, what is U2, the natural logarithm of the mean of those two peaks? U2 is 2.70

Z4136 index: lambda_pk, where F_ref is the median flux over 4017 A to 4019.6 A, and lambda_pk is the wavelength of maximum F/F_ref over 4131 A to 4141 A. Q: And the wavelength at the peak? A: 4131.73 A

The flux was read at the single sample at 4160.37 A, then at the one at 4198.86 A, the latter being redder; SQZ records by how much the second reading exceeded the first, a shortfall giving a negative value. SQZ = -1.2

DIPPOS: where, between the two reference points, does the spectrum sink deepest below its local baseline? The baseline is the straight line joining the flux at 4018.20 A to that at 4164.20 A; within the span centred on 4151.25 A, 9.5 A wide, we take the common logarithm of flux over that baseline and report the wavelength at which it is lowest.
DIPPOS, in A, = 4155.58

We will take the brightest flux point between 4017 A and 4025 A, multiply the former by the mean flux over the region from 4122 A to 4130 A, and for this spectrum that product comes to 235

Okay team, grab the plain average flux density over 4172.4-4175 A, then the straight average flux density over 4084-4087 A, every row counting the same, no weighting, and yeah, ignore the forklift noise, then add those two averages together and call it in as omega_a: 31.4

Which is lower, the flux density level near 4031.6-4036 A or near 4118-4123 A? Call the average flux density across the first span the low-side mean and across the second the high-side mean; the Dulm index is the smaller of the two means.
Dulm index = 14.4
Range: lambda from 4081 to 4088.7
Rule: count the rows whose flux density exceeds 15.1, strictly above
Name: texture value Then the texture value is 8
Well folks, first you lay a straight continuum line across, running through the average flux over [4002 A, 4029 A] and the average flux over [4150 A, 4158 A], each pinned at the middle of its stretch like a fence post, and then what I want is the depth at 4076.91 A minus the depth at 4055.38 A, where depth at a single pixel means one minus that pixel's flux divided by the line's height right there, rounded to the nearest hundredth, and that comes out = -0.03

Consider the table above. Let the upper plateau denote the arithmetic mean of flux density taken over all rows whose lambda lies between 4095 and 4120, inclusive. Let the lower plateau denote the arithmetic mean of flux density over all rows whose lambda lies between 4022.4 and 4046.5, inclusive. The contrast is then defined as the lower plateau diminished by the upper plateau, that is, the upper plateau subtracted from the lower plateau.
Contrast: -2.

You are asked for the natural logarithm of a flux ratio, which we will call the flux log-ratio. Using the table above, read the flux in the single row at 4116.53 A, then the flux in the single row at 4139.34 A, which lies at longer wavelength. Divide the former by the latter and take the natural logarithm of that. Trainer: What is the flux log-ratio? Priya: 0.117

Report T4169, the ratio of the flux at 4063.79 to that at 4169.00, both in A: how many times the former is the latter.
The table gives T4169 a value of 1.007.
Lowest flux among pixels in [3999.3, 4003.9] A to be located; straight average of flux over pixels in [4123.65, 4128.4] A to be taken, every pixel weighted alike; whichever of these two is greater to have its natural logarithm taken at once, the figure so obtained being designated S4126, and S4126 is 2.74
